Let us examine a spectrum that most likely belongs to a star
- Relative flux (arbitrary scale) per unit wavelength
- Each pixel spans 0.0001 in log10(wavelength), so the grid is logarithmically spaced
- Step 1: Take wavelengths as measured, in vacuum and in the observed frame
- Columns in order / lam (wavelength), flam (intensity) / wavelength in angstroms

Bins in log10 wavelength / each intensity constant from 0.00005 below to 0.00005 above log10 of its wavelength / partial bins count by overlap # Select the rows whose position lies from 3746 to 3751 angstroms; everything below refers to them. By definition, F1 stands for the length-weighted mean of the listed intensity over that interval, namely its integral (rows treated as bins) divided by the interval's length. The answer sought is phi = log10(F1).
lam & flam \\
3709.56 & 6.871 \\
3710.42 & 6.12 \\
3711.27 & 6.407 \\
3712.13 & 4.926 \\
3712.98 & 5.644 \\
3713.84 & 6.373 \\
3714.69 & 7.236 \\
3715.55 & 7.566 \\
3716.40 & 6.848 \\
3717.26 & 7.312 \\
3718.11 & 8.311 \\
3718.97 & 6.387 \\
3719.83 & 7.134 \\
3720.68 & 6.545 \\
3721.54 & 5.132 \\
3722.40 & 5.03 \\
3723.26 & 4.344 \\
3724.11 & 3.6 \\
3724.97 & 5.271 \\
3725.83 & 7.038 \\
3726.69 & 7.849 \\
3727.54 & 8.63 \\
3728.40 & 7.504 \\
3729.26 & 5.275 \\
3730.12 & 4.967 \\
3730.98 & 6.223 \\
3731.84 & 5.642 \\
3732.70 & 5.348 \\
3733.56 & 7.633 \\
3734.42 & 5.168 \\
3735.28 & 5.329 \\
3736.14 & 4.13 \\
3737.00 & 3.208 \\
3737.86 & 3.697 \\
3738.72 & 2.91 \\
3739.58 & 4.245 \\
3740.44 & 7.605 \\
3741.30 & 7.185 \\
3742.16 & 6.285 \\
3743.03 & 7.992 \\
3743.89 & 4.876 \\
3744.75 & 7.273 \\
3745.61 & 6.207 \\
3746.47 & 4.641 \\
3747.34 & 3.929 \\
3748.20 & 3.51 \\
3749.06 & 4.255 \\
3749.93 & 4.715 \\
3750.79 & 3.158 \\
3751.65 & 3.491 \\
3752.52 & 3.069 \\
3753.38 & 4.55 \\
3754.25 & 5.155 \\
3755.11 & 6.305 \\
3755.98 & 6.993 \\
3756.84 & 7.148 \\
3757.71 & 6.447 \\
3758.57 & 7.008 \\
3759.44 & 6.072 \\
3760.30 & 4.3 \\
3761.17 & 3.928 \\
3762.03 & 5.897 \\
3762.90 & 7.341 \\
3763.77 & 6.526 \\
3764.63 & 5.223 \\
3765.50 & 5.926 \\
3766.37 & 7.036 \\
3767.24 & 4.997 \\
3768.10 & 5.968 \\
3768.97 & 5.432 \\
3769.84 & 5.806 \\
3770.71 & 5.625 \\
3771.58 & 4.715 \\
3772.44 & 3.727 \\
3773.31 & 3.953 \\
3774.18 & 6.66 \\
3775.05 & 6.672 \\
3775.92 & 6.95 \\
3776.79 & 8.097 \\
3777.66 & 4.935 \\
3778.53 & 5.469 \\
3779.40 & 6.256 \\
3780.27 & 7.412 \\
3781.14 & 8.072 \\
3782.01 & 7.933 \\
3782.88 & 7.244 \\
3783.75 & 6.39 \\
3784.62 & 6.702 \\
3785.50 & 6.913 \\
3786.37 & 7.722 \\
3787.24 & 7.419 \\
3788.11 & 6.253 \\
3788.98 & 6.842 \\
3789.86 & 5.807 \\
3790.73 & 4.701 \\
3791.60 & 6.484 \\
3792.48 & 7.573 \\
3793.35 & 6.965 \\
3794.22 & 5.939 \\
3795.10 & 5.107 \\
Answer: 0.61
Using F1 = 4.1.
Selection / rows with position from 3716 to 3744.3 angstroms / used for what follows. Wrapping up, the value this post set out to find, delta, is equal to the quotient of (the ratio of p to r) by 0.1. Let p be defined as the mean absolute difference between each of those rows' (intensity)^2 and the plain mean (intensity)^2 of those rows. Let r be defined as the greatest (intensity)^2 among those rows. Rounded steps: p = 16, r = 74.5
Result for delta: 2.1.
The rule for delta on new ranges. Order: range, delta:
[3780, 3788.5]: 1.1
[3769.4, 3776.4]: 2.3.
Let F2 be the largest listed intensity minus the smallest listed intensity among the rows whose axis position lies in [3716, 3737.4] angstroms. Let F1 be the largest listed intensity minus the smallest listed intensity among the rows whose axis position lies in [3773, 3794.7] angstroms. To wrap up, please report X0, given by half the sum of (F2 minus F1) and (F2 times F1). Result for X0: 11.9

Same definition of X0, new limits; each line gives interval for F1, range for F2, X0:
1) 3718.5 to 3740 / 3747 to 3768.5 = 11.5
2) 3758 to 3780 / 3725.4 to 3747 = 13.2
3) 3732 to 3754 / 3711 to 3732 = 12.8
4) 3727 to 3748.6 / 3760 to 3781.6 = 11.8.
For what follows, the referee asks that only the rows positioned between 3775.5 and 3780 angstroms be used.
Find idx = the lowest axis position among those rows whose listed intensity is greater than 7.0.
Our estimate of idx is 3776.79 angstroms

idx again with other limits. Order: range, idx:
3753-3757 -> 3756.84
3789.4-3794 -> 3792.48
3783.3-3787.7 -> 3786.37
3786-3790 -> 3786.37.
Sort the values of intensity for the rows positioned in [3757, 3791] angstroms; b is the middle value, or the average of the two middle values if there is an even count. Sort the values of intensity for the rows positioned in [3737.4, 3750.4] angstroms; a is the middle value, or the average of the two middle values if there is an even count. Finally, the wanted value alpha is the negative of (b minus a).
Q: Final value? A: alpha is -1.5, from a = 4.7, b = 6.3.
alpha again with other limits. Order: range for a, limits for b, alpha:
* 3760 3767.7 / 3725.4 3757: 0.6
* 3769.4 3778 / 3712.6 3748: -0.5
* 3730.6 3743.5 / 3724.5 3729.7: -1.9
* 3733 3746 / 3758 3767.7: -0.6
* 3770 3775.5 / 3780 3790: -1.9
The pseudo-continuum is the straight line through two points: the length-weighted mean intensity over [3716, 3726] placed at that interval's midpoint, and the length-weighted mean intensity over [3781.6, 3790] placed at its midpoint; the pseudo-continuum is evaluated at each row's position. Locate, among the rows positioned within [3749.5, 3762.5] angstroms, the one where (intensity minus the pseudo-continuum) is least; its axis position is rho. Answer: 3752.52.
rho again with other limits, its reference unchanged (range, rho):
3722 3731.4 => 3724.11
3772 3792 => 3772.44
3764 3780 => 3772.44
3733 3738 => 3737.00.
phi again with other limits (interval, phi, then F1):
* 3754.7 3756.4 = 0.82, 6.6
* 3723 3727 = 0.75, 5.6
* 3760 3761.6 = 0.61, 4.1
